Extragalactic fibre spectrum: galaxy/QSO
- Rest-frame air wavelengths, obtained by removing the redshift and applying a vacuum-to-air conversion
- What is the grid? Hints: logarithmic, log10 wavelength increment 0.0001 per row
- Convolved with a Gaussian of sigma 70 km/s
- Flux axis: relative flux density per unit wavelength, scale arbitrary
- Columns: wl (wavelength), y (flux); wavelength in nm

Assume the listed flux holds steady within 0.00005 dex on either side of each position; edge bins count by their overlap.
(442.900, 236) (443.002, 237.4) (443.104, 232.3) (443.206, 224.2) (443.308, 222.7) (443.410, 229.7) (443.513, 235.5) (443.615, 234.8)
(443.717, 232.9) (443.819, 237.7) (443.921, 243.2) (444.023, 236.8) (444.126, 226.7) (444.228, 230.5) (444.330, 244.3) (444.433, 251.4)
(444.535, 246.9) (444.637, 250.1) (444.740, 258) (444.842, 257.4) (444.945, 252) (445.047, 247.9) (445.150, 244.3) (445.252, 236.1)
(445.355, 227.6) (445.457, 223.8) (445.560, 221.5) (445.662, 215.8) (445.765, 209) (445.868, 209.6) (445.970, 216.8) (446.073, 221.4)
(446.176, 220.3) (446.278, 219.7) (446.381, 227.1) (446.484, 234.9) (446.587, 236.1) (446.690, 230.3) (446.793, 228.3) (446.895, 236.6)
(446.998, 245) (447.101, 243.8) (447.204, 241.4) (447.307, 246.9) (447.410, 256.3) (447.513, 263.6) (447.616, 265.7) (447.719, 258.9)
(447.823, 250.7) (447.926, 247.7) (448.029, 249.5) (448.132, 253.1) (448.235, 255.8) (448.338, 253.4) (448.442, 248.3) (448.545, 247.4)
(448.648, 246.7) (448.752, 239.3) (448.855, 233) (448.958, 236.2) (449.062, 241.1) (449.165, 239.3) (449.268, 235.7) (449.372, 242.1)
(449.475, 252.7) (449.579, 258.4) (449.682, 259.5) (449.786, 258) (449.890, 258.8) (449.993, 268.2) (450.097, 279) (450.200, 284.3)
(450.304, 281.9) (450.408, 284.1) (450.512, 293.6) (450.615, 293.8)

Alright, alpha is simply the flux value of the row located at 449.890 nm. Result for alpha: 258.8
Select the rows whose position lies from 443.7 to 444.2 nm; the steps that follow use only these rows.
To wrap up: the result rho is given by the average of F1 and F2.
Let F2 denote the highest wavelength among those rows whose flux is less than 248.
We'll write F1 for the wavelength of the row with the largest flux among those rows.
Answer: 444.02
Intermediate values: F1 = 443.921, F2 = 444.126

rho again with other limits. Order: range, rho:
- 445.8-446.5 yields 446.48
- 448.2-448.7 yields 448.44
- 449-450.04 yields 449.68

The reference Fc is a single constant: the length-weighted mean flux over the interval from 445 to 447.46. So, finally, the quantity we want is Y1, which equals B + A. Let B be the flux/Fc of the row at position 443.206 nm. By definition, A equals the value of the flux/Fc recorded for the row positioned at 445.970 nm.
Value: 1.91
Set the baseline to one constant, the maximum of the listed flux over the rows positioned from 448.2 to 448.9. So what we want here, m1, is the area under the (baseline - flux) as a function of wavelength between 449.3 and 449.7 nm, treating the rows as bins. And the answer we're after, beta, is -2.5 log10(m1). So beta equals -0.5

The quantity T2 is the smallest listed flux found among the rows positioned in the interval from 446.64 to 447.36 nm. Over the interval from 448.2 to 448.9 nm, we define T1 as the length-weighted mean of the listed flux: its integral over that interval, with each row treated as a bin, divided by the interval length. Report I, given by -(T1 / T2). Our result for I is -1.08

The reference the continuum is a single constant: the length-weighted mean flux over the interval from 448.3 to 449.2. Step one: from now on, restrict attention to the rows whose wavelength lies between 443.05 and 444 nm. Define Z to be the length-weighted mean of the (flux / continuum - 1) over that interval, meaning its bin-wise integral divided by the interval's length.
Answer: -0.04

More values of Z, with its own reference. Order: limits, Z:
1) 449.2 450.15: 0.06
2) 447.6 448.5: 0.04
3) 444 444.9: 0.01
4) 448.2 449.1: 0.01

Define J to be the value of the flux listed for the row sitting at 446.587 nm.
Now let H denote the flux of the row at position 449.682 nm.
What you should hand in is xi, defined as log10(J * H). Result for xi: 4.79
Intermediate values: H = 259.5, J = 236.1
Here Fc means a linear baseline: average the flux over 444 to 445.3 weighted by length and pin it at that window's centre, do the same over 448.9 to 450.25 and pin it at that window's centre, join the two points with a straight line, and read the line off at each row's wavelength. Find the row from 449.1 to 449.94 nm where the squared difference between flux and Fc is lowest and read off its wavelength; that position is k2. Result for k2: 449.475 nm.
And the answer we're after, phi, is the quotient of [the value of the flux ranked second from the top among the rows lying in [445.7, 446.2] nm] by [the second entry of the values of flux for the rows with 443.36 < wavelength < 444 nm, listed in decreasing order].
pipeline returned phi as 0.93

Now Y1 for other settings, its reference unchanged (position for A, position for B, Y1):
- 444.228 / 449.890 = 2.12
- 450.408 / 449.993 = 2.39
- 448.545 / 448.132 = 2.17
